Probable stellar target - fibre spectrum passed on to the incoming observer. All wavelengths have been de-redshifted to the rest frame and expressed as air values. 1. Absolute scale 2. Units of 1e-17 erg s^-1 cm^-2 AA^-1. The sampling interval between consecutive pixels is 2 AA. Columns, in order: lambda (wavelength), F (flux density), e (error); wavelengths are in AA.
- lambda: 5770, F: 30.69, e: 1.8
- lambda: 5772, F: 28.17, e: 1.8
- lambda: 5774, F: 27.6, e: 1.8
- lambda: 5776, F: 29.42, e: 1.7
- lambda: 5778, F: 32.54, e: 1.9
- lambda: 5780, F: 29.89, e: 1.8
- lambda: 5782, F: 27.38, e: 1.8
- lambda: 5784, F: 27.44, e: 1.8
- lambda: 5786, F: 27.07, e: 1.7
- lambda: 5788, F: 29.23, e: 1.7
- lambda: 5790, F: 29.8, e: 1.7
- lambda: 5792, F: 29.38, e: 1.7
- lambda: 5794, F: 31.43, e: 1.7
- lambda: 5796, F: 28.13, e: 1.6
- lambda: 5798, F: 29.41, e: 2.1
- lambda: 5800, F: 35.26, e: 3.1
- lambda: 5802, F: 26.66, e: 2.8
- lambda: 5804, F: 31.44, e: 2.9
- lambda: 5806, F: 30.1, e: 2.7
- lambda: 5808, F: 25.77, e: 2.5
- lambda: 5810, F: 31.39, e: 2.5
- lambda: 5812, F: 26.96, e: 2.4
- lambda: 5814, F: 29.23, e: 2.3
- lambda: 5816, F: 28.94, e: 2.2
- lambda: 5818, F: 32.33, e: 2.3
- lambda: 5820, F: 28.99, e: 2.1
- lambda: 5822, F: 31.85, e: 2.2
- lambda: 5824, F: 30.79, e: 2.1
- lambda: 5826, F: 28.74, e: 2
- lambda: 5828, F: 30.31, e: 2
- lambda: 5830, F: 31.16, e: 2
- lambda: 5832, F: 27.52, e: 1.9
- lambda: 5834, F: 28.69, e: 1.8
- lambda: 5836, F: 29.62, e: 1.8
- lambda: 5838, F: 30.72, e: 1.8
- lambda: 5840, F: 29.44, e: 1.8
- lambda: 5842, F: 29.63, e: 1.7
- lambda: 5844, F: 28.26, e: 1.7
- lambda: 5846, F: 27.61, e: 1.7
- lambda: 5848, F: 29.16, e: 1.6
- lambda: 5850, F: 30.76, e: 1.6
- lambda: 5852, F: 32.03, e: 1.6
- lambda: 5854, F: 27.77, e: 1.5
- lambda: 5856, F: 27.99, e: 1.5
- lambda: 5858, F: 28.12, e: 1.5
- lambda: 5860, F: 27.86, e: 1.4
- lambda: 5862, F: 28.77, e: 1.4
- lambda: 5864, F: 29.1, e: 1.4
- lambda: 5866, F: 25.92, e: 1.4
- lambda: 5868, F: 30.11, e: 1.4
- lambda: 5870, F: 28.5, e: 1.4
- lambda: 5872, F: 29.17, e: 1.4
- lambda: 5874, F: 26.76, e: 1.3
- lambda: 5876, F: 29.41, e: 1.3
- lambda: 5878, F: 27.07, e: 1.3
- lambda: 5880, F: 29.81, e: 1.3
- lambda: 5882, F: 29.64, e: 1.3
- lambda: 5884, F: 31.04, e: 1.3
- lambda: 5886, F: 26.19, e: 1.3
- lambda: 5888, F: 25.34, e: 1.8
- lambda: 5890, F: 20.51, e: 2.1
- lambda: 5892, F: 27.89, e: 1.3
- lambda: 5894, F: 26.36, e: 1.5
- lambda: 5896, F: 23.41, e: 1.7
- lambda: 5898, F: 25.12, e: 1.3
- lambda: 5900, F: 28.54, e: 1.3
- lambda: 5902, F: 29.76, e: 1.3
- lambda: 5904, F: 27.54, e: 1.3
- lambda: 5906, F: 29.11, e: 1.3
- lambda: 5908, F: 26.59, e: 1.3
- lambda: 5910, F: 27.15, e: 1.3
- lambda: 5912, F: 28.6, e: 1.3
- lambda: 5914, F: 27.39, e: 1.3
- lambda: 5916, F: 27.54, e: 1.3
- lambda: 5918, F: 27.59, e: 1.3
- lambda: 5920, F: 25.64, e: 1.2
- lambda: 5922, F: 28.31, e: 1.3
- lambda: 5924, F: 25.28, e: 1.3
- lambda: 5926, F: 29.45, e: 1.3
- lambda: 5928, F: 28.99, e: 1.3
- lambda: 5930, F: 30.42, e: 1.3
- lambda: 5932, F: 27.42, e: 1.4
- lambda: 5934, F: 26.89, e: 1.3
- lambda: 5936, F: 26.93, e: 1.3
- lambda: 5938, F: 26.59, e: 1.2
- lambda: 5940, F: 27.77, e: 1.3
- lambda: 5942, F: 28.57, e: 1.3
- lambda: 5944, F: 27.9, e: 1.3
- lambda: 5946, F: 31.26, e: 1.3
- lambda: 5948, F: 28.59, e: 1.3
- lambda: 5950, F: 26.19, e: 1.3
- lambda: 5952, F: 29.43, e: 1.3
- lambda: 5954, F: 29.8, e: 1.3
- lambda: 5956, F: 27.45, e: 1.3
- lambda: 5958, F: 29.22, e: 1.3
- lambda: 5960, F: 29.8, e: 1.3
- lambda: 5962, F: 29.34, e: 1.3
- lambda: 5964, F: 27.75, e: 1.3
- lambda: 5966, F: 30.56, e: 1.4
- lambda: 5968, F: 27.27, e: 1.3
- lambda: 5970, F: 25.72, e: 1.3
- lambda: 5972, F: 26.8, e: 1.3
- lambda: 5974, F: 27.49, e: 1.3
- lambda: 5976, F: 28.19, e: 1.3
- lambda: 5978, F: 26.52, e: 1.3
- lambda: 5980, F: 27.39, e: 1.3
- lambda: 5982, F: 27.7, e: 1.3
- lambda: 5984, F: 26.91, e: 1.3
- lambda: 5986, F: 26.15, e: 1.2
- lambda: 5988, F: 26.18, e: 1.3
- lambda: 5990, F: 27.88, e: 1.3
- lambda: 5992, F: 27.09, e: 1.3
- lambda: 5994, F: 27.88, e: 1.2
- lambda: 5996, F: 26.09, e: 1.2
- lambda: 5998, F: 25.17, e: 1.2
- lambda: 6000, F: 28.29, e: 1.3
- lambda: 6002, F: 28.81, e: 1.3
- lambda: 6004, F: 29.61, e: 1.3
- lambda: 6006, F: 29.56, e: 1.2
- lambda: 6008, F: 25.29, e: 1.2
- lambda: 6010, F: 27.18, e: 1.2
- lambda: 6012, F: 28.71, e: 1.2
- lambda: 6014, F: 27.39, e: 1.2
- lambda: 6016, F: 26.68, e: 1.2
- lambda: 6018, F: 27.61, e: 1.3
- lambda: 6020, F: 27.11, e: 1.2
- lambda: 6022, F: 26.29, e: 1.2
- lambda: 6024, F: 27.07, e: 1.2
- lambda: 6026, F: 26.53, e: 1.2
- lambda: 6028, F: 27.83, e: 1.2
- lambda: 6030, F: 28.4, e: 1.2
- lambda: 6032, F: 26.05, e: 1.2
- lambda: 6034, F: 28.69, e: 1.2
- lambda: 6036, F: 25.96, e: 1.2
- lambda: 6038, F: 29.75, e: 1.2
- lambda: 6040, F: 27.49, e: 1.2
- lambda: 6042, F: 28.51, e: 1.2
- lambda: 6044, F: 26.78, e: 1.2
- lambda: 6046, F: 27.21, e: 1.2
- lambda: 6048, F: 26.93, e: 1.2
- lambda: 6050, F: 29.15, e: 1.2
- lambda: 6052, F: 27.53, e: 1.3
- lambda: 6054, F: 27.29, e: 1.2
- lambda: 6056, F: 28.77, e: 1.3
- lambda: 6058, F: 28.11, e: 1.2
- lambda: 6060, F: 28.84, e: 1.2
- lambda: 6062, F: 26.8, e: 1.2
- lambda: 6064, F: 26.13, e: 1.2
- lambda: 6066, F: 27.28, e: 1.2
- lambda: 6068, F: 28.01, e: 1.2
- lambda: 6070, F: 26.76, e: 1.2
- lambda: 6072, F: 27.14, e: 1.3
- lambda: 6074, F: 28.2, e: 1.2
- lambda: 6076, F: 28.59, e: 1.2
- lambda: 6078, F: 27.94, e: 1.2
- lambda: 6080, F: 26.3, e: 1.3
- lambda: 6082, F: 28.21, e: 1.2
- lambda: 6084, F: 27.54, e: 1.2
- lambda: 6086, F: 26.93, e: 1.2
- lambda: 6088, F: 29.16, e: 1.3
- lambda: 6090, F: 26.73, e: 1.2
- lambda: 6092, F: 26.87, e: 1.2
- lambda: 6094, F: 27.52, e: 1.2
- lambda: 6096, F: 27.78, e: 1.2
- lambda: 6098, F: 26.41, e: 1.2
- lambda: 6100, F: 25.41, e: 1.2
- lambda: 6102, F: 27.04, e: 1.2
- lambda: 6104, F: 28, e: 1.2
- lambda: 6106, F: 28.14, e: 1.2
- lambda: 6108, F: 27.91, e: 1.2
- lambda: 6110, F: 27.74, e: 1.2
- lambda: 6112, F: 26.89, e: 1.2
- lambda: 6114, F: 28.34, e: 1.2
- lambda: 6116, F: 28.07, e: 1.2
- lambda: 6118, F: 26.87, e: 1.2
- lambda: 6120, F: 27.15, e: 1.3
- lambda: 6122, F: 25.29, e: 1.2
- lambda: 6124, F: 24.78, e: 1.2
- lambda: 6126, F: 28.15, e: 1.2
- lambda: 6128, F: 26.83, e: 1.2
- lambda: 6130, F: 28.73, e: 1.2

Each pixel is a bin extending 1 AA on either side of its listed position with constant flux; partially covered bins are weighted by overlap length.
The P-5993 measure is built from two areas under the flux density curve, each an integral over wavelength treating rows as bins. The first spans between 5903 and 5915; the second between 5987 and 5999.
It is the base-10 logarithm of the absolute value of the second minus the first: 1.1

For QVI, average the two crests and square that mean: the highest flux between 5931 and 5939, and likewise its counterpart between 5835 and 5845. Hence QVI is 845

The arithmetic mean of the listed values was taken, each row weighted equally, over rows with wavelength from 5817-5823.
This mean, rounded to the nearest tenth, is 31.1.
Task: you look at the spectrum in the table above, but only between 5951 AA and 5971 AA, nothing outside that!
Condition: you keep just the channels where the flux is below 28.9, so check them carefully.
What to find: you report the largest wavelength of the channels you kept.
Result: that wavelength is 5970 AA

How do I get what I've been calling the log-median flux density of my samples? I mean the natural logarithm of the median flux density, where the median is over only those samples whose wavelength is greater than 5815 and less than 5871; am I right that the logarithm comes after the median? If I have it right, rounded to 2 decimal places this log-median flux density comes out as 3.37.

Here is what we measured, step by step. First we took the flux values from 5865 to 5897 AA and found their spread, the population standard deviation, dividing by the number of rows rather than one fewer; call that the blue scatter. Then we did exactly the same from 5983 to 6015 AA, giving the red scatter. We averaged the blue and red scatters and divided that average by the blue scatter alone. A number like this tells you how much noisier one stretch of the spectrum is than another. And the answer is 0.75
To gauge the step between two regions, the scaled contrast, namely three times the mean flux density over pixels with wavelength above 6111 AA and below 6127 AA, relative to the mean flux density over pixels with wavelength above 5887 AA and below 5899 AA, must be 3.26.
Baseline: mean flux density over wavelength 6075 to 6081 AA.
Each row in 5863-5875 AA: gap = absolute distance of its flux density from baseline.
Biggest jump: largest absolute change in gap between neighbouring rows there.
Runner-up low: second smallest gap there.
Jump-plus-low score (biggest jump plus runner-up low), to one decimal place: 2.5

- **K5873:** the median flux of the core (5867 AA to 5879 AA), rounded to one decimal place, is 28.8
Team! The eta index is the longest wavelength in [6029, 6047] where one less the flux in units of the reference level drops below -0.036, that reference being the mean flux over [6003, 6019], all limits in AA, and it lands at 6038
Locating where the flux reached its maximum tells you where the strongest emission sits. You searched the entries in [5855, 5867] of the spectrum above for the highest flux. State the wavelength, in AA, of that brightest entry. 5864 AA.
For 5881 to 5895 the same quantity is 5884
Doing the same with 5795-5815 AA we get 5800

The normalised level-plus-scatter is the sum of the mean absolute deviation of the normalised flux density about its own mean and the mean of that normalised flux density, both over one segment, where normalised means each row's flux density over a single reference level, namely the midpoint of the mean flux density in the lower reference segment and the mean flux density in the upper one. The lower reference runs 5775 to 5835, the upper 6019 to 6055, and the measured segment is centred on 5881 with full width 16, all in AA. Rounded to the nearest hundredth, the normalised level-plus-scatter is 1.05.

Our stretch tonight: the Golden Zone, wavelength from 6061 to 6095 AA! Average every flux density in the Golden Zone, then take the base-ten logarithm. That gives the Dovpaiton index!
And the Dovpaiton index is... 1.44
